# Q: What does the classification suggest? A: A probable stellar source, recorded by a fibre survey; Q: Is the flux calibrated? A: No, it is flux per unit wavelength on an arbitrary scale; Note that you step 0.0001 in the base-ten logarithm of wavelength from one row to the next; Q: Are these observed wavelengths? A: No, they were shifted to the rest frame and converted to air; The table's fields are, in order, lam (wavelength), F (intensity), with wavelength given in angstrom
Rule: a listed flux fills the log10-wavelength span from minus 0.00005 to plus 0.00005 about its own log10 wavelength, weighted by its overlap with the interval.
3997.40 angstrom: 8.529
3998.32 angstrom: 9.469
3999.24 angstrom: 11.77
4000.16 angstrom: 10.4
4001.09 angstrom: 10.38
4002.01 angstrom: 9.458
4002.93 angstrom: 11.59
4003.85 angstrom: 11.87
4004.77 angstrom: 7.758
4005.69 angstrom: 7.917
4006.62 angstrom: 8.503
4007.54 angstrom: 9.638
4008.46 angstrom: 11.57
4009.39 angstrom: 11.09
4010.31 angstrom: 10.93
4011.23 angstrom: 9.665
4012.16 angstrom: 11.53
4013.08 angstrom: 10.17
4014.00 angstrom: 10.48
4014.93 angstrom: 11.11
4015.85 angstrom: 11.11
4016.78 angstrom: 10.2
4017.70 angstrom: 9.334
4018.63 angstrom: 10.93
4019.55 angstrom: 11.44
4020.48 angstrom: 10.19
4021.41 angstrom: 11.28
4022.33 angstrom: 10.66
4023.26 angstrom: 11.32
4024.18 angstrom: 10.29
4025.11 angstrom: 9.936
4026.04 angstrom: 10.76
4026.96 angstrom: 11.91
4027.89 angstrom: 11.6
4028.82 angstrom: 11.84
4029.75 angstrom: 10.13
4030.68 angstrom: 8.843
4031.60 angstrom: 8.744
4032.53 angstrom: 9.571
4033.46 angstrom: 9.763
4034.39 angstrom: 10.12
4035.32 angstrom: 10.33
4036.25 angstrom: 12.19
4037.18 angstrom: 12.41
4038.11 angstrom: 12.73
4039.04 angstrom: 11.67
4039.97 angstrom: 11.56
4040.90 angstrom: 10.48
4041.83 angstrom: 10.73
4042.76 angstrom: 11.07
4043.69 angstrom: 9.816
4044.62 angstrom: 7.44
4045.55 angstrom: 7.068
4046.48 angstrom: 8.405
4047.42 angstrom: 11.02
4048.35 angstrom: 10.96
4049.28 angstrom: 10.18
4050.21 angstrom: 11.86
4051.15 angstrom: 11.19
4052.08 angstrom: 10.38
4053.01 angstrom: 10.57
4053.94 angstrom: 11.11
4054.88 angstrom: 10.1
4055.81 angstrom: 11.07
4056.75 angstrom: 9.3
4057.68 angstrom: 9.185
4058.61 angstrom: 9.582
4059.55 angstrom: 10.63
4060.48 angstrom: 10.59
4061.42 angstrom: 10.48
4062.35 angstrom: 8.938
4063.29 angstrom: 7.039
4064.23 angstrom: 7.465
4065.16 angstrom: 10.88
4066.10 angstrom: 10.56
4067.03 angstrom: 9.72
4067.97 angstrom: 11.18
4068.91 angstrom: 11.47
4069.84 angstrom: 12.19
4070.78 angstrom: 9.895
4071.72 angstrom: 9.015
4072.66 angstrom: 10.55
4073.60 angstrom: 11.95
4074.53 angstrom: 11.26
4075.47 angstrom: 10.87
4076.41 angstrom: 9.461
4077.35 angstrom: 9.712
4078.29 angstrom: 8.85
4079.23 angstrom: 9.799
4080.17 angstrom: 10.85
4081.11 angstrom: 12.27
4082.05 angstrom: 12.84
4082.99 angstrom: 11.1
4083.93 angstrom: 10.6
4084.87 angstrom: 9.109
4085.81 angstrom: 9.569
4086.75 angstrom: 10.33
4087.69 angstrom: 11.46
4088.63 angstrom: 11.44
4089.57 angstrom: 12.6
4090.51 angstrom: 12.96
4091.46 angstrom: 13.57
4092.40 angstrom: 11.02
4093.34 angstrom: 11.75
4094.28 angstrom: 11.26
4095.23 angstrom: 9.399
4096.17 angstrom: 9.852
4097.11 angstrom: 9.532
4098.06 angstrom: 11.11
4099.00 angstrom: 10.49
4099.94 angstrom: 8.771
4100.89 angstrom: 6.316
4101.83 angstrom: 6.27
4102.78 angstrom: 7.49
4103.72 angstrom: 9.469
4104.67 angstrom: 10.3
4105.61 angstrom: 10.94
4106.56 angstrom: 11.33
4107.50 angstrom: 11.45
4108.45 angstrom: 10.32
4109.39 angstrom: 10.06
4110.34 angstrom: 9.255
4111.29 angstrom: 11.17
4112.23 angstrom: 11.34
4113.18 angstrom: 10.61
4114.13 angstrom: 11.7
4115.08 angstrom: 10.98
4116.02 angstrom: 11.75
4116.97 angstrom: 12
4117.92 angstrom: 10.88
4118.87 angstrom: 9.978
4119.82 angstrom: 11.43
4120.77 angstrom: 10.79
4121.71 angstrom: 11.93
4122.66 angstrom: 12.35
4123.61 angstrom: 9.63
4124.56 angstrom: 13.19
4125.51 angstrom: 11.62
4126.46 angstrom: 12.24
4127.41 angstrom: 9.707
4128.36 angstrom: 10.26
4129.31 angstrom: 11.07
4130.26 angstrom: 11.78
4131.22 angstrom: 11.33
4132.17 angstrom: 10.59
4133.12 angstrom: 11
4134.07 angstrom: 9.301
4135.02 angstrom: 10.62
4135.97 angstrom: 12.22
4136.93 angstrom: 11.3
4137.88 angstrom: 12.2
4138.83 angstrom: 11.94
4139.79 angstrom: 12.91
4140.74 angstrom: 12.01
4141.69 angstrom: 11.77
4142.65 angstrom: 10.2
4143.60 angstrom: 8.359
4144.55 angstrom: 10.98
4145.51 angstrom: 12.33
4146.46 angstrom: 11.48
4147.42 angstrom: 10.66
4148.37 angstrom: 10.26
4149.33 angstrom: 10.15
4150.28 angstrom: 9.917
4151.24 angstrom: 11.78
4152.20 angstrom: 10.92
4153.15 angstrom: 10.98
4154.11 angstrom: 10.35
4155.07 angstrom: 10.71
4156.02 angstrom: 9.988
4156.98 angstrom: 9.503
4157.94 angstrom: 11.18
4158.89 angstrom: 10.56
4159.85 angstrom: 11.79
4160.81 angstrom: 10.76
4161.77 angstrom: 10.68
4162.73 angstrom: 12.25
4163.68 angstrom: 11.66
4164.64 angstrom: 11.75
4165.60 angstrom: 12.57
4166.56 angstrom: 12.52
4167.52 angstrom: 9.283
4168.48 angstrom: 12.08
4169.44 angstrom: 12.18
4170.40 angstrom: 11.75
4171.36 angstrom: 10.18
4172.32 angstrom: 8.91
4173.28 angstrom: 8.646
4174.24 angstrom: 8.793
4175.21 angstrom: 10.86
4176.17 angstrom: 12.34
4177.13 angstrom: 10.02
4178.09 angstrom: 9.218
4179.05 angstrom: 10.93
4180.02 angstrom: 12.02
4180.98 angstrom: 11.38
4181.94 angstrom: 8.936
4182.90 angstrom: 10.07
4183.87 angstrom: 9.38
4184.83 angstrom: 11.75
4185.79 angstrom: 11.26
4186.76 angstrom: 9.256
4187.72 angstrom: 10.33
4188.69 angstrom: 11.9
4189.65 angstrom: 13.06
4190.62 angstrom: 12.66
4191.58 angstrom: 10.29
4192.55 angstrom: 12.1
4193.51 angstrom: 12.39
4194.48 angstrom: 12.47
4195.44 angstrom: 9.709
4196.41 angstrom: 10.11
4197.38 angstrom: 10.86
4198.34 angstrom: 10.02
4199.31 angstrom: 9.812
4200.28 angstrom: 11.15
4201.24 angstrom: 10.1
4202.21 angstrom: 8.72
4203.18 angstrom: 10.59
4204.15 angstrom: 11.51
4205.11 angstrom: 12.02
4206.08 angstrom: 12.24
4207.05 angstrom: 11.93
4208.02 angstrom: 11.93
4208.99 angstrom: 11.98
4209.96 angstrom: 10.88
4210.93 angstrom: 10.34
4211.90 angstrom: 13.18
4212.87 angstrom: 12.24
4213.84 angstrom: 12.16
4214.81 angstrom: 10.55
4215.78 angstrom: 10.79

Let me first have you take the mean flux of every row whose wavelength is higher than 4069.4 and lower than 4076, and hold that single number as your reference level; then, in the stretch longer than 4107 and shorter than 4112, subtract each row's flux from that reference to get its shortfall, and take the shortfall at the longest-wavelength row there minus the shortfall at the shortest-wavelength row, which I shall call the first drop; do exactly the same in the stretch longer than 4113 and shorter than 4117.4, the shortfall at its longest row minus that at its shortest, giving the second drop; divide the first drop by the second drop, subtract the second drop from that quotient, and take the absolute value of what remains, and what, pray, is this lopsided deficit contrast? 1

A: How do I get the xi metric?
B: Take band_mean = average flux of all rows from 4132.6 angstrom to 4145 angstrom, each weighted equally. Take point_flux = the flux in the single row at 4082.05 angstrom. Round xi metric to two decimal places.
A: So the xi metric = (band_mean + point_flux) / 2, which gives 11.99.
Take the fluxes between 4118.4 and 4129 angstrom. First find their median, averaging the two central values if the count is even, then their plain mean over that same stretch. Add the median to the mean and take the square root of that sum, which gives 4.76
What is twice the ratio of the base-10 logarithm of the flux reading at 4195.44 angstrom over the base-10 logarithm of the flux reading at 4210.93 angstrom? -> 1.95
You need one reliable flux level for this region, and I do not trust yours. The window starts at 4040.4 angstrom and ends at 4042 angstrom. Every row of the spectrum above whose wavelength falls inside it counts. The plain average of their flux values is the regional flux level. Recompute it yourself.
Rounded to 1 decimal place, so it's 10.6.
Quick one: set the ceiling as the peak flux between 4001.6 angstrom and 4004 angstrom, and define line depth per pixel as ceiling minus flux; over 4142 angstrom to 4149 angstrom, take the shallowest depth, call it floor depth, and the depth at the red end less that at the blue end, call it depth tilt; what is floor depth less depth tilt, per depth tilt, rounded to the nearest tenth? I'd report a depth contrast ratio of 6.7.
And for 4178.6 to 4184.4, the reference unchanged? -1.1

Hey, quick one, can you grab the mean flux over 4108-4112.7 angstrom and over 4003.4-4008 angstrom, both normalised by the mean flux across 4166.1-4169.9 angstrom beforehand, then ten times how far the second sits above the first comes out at -1.1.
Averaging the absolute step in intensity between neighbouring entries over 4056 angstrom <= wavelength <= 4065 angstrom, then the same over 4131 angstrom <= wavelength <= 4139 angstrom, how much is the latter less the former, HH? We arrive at 0.3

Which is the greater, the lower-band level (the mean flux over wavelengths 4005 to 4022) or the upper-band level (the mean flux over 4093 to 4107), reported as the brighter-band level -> 10.4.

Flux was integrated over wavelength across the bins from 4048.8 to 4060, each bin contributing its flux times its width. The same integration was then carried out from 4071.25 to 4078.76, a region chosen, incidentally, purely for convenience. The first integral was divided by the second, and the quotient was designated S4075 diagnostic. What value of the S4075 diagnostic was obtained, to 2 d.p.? 1.52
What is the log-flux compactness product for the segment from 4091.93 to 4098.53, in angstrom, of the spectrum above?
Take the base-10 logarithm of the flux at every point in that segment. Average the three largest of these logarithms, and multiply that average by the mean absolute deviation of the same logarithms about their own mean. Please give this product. 0.0364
